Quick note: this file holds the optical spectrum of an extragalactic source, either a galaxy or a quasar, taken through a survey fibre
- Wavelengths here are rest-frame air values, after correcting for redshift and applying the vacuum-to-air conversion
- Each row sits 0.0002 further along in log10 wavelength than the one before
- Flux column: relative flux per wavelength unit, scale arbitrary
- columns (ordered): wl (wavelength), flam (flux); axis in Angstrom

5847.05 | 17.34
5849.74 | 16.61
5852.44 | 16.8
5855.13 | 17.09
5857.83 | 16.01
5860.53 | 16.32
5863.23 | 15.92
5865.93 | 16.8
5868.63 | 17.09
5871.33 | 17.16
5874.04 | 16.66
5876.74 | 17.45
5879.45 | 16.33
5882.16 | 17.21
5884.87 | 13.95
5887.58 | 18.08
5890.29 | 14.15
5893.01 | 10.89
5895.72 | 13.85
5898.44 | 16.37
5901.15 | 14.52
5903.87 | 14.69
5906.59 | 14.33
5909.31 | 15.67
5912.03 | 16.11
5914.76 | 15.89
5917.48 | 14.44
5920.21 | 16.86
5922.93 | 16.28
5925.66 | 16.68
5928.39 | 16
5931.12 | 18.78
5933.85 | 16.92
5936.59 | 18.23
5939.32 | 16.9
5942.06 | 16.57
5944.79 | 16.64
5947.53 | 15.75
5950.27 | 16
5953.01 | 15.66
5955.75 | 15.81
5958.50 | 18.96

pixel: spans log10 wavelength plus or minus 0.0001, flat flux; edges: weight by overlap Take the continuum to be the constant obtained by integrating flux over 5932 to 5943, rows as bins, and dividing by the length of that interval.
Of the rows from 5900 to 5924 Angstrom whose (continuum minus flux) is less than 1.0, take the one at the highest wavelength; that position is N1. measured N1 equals 5922.93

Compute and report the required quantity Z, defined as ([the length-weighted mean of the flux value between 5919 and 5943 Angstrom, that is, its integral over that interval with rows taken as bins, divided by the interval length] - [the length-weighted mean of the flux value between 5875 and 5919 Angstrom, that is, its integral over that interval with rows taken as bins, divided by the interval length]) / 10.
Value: 0.18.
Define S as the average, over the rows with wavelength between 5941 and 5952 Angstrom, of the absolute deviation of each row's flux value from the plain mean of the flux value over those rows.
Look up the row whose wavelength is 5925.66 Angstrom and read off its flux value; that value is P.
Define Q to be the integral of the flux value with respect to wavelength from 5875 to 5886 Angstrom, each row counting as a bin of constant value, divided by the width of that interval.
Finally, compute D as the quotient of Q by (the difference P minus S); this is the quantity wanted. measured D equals 1.00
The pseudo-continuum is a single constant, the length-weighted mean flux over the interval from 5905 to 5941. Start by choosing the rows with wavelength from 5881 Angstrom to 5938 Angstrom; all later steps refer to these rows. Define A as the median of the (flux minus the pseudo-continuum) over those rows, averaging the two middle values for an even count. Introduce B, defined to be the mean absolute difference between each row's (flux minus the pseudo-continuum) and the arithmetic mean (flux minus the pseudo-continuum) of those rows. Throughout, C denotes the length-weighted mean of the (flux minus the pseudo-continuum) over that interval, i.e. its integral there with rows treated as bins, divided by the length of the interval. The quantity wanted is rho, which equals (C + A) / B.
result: -1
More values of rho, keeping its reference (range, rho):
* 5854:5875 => 1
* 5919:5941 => 2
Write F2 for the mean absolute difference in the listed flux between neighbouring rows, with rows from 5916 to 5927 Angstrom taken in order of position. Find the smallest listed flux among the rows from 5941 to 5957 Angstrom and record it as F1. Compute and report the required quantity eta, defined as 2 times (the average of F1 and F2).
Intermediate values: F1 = 15.66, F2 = 1.1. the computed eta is 16.8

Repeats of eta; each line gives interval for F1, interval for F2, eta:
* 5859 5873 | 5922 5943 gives 17.2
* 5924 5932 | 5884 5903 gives 19.1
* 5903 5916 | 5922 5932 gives 15.6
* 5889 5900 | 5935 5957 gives 11.4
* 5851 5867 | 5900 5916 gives 16.4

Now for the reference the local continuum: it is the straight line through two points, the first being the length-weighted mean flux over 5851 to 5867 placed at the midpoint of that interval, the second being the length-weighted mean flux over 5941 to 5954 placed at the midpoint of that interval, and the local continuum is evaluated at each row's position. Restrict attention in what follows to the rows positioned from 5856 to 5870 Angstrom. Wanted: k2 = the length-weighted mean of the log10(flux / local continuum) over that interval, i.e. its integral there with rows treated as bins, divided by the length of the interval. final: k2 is -0.001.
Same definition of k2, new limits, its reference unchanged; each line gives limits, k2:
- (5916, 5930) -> -0.004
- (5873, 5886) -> -0.003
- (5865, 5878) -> 0.016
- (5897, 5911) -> -0.033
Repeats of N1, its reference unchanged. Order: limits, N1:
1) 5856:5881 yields 5879.45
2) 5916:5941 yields 5939.32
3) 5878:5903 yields 5898.44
